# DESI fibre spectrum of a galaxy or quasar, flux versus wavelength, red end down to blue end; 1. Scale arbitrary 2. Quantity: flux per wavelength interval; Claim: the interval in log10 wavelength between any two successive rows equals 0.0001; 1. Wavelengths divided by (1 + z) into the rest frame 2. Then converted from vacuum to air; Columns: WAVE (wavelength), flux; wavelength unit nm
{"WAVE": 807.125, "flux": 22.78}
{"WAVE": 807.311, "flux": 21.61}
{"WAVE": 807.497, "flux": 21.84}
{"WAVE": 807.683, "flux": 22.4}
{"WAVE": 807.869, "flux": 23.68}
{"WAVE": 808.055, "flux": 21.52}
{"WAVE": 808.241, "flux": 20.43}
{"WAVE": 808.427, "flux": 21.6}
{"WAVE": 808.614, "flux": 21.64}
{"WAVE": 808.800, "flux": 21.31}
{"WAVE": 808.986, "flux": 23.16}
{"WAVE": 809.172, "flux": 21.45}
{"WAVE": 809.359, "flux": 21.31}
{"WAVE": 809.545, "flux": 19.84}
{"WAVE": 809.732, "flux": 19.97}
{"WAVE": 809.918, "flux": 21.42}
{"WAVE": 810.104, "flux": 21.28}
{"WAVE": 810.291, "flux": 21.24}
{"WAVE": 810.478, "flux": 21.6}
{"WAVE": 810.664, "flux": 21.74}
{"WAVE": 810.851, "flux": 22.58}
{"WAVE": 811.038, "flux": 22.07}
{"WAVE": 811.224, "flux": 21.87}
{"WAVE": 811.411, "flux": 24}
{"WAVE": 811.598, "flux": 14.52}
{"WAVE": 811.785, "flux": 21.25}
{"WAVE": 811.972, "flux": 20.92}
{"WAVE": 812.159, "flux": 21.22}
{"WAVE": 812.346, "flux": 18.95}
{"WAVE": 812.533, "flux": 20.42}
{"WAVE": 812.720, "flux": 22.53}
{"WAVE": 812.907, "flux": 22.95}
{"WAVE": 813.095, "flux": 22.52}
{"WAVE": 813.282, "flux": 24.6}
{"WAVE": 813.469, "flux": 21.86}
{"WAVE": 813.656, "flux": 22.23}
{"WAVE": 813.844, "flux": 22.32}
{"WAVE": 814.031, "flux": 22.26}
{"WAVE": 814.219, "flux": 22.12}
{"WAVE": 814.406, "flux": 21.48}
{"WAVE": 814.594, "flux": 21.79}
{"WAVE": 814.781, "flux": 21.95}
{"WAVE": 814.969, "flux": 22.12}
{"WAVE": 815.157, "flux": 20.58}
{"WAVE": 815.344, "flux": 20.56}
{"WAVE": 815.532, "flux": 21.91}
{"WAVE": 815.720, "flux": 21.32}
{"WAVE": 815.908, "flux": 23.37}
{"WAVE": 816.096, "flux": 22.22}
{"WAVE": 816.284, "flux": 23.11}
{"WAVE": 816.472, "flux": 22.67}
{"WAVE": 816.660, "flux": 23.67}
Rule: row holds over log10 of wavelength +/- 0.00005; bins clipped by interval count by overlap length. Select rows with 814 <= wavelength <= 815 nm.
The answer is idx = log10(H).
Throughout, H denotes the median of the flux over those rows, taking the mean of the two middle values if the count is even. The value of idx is 1.343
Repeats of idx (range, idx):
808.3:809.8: 1.330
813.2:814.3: 1.347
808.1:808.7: 1.334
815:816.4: 1.341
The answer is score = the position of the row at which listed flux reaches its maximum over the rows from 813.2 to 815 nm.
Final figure 813.282 nm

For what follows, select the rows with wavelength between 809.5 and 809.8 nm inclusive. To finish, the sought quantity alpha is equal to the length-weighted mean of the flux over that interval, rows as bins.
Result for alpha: 19.9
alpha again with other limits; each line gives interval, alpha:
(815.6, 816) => 22.3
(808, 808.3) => 21.0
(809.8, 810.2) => 21.3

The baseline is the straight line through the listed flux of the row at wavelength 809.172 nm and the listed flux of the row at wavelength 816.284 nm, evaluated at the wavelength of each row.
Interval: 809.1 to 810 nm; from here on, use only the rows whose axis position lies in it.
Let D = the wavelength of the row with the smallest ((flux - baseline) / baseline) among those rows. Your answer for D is 809.545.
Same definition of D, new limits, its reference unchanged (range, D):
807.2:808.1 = 808.055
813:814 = 813.469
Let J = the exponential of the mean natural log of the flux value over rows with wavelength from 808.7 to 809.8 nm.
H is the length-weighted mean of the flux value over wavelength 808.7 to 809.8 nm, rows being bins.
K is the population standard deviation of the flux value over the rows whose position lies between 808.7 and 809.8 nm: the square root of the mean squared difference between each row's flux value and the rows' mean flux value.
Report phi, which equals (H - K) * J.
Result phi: 425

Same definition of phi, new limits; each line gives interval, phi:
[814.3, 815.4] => 446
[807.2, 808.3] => 459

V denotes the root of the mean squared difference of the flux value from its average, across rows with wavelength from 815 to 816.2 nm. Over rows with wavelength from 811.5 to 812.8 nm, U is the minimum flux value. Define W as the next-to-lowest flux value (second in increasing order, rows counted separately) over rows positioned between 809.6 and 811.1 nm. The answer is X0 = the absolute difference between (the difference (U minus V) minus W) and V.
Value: 8.7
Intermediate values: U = 14.52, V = 0.98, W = 21.24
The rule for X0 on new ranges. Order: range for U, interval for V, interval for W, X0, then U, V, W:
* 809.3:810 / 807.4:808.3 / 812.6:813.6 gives 4.8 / 19.84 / 1.07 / 22.52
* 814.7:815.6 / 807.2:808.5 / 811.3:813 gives 0.2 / 20.56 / 0.92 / 18.95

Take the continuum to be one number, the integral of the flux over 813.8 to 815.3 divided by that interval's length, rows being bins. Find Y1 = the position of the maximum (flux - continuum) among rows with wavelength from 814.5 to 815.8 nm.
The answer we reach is 814.969 nm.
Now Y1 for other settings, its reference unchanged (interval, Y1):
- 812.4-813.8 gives 813.282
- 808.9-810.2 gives 808.986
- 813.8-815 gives 813.844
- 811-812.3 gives 811.411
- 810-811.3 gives 810.851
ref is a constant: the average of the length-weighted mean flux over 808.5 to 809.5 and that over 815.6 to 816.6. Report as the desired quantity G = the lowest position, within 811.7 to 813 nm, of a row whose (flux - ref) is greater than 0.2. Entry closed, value 812.720 nm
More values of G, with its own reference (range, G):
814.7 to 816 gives 815.908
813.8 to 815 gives 813.844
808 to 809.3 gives 808.986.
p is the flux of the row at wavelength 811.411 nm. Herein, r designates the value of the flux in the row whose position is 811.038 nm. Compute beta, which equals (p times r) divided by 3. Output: 177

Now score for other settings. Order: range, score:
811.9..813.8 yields 813.282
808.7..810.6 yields 808.986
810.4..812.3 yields 811.411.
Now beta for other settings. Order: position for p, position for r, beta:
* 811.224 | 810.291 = 155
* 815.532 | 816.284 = 169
